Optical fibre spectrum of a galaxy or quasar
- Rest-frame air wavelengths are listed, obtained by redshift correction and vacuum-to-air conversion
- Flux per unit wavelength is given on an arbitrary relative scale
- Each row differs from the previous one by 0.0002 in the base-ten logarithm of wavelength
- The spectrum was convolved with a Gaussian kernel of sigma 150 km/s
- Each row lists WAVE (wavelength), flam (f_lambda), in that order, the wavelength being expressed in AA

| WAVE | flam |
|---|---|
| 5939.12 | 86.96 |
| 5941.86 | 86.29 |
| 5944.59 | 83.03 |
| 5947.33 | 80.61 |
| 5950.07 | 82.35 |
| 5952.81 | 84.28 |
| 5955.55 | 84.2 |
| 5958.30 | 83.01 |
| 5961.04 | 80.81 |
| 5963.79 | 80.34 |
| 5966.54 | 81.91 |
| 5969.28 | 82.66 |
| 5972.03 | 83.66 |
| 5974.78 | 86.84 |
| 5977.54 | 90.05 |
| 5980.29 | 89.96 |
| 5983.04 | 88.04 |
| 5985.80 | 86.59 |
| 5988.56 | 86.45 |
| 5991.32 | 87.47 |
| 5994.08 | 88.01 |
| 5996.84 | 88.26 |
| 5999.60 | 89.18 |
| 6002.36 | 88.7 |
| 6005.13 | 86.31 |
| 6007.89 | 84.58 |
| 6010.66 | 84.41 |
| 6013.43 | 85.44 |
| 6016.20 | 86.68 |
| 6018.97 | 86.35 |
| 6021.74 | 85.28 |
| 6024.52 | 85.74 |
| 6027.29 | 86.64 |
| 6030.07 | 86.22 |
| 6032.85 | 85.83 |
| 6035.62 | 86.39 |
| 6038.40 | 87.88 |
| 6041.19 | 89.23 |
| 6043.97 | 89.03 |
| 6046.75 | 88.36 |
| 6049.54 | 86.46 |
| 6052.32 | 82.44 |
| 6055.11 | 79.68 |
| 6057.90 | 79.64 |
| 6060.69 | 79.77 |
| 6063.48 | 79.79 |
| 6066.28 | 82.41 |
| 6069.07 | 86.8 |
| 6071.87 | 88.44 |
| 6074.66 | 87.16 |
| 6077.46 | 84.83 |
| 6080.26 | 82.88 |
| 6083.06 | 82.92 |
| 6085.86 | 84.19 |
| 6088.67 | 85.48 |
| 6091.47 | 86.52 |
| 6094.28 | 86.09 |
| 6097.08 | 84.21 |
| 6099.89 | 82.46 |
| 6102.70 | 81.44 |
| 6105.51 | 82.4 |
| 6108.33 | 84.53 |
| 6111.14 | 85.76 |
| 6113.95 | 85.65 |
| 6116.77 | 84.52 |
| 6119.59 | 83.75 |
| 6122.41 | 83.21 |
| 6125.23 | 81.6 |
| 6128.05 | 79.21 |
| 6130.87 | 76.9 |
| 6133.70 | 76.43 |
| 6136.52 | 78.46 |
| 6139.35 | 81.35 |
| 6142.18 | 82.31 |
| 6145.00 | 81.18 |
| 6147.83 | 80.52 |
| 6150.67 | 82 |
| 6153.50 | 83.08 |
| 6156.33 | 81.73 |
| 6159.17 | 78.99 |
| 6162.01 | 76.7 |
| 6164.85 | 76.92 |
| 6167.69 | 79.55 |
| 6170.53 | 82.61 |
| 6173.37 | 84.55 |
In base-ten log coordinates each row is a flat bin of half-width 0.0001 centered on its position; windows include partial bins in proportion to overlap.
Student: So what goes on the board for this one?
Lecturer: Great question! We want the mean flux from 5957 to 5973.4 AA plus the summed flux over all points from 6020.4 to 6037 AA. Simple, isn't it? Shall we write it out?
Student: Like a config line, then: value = 598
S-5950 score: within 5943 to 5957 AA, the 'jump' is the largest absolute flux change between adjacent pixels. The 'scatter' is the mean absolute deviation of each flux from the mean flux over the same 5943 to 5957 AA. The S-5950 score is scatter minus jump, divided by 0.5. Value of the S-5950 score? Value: -2.6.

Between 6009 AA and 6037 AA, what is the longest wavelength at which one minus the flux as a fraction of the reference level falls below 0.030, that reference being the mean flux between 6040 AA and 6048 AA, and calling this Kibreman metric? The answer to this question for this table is 6035.62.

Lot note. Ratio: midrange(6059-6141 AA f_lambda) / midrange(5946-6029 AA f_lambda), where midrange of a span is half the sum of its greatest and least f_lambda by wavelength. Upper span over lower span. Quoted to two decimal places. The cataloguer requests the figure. 0.97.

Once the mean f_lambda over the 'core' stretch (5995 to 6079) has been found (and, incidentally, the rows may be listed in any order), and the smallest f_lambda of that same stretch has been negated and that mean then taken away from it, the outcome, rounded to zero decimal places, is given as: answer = -165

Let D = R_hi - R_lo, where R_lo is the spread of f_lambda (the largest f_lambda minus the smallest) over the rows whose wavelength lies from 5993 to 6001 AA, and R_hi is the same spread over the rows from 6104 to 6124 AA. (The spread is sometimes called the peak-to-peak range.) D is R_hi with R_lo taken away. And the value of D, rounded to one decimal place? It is 2.2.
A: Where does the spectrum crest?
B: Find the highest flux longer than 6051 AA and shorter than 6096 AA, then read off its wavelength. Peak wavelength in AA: 6071.87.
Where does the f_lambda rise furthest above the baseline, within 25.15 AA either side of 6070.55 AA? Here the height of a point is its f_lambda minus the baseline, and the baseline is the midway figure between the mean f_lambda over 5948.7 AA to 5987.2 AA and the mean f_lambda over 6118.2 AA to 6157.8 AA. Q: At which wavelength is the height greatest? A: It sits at 6071.87 AA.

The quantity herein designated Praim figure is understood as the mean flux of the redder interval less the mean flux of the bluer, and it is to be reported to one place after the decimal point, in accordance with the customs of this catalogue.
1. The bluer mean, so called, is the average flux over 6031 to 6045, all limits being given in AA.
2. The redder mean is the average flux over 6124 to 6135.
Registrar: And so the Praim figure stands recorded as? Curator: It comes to -9.1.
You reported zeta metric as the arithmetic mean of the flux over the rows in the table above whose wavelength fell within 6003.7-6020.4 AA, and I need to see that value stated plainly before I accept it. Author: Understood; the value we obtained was 85.6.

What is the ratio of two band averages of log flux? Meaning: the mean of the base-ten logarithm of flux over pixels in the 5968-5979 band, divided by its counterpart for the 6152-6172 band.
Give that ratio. 1.016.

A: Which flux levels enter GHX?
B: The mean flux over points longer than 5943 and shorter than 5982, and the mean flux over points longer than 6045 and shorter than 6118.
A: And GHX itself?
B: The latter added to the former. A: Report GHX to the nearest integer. 168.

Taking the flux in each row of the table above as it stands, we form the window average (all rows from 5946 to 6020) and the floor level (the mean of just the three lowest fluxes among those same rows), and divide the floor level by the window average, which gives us 0.94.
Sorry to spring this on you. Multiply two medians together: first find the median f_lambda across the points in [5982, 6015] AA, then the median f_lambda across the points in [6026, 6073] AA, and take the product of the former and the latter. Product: 7519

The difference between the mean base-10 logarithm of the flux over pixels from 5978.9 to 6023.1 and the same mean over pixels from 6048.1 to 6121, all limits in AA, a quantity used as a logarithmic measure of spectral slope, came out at 0.016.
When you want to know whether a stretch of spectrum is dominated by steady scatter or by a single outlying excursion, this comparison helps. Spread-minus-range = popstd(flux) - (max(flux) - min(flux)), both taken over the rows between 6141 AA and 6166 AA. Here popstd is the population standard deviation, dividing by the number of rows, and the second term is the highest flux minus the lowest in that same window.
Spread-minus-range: -4.2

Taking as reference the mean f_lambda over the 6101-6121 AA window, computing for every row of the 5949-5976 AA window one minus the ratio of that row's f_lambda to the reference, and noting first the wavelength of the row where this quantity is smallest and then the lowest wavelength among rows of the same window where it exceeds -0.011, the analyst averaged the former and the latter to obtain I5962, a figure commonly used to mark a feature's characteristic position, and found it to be 5962.4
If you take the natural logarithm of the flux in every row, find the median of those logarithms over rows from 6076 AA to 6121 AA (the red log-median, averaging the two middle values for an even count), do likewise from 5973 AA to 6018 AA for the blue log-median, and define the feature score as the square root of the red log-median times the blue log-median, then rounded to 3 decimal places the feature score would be 4.451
